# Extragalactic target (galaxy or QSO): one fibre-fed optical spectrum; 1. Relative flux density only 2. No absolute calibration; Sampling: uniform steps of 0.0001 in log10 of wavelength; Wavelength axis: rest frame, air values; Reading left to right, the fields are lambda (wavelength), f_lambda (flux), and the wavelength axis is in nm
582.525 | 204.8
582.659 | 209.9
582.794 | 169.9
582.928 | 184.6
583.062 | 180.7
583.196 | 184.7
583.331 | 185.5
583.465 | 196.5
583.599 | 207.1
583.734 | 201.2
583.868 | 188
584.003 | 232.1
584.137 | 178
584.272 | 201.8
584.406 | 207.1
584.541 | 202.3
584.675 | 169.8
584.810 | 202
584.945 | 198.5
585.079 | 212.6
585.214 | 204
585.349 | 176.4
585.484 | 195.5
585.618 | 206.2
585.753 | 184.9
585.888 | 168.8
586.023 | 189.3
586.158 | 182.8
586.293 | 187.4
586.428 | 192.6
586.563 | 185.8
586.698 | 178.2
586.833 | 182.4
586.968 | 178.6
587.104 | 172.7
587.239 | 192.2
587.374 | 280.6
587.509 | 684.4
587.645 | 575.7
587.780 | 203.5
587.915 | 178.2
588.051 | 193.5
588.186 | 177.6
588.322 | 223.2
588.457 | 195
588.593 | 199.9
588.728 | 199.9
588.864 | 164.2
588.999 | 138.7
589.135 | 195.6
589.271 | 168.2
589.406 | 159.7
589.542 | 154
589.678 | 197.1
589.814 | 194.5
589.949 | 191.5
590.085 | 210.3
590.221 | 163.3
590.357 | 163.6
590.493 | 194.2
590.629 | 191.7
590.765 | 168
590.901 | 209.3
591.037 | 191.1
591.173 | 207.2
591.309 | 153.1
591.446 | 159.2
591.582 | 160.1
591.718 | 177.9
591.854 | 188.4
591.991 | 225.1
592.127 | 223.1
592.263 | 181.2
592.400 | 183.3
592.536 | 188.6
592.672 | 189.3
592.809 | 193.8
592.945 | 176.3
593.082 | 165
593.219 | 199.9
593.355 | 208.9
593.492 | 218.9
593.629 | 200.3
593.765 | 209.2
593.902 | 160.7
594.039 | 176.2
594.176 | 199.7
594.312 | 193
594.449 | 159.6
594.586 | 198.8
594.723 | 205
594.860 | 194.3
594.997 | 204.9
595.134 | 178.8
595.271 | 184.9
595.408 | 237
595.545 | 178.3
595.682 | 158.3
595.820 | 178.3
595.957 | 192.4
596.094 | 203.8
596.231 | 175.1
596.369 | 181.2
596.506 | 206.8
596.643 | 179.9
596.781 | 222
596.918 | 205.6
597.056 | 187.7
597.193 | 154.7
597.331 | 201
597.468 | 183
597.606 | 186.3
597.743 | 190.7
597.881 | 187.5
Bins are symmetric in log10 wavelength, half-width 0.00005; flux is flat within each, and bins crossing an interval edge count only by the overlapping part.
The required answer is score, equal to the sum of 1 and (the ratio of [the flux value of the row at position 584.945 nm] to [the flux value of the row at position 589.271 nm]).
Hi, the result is 2.18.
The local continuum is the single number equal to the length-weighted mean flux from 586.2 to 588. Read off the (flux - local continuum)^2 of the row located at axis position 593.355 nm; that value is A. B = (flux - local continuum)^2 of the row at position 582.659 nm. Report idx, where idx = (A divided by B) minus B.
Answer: -2431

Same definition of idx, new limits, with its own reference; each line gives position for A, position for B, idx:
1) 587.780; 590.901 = -2490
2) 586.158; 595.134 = -6465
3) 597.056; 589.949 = -4584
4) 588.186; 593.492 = -1621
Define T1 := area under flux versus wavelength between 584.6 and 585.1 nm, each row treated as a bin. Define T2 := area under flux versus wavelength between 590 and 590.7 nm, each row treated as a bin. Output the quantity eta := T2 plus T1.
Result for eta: 226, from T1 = 97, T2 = 129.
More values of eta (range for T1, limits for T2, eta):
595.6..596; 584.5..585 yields 166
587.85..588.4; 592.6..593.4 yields 257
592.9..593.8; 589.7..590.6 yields 346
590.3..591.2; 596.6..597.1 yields 270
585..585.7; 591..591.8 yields 279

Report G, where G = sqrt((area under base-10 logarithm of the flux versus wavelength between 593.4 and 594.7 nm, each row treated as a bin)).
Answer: 1.72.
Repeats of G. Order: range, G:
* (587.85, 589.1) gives 1.68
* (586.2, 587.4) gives 1.65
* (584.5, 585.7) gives 1.66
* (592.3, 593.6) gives 1.72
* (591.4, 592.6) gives 1.65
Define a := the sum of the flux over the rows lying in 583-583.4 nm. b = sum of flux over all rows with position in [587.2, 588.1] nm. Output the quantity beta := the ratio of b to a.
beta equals 4.2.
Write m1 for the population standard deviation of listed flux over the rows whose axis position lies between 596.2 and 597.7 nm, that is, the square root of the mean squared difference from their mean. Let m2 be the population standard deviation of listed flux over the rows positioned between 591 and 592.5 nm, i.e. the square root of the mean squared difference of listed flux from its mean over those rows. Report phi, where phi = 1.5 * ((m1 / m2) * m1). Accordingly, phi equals 20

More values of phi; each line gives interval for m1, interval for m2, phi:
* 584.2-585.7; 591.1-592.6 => 10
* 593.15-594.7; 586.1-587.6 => 4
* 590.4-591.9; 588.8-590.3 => 24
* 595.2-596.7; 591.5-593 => 33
